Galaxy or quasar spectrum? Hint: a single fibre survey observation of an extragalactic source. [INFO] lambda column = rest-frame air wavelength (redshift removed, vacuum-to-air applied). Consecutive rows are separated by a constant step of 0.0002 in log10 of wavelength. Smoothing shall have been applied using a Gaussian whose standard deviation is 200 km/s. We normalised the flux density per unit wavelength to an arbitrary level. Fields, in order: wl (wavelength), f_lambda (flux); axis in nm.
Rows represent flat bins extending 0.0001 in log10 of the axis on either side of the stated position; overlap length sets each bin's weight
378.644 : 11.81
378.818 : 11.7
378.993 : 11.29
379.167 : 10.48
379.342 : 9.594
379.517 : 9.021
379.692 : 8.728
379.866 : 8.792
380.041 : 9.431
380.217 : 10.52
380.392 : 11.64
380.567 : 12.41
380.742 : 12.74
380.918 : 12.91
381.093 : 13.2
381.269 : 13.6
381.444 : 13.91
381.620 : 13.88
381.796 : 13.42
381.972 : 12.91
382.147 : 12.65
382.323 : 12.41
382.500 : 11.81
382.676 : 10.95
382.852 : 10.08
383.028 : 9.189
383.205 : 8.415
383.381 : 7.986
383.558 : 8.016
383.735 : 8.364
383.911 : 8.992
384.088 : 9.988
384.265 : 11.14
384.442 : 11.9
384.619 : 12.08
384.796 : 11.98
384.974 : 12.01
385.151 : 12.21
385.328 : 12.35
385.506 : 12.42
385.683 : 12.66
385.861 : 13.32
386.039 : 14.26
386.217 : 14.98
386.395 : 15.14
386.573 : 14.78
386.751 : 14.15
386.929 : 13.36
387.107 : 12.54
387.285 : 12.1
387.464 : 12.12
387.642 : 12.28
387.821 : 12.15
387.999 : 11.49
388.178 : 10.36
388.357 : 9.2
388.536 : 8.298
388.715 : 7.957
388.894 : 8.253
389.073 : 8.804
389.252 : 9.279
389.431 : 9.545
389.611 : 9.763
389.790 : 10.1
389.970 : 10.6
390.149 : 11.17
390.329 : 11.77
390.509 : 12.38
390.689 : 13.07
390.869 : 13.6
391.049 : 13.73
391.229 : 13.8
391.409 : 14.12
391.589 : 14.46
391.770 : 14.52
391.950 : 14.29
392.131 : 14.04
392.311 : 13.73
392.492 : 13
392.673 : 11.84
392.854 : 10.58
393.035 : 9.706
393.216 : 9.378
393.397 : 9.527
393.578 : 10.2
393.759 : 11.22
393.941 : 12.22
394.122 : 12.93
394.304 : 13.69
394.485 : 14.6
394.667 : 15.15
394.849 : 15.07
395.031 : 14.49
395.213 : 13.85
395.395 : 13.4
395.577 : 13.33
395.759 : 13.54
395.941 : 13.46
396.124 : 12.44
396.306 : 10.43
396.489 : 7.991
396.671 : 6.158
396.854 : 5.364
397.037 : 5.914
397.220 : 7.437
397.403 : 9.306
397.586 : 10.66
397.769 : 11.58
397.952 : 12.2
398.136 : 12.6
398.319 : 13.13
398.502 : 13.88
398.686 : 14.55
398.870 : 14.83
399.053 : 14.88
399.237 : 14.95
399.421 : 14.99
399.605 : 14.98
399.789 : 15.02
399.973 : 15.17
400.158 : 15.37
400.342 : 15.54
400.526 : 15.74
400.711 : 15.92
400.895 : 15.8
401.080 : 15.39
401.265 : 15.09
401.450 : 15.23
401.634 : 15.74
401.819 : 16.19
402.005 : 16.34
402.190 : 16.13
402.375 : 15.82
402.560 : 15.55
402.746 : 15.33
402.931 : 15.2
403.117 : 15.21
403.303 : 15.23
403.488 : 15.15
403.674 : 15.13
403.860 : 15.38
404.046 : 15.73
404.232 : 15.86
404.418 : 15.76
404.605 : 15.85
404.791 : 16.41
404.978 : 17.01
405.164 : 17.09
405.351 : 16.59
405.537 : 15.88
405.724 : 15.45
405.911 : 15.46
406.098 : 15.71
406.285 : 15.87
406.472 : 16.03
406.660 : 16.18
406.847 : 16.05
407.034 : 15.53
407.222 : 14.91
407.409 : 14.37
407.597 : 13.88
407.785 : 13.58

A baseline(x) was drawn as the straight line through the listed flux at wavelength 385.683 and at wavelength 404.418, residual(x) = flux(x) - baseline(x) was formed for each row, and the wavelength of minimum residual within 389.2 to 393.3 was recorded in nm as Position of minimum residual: 393.216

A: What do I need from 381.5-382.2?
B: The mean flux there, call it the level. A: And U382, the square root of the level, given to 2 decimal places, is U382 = 3.64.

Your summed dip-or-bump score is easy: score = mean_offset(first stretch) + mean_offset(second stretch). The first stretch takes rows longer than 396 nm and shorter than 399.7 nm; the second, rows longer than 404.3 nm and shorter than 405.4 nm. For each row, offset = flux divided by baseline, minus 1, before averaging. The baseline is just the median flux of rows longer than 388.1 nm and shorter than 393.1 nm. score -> 0.43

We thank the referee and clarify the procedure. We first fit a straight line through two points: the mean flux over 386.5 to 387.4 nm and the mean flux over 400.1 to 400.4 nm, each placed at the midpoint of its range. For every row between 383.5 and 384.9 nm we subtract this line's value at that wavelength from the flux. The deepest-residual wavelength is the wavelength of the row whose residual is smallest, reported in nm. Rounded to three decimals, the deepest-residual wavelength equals 383.558 nm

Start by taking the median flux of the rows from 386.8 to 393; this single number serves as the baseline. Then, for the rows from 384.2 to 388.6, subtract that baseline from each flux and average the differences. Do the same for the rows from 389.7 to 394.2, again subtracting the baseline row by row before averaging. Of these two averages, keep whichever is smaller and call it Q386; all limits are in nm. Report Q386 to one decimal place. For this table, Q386 0.1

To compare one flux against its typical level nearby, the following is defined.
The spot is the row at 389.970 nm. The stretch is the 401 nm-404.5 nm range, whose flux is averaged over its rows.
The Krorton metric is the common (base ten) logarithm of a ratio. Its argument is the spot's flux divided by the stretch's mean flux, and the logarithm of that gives -0.17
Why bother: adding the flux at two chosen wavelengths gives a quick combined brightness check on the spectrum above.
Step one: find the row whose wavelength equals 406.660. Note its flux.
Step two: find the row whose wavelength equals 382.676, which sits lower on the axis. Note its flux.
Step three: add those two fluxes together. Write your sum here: 27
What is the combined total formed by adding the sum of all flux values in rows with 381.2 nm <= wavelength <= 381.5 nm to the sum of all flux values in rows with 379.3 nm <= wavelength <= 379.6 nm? 46.1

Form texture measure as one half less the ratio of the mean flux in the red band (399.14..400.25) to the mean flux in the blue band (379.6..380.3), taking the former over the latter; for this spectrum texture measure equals -1.11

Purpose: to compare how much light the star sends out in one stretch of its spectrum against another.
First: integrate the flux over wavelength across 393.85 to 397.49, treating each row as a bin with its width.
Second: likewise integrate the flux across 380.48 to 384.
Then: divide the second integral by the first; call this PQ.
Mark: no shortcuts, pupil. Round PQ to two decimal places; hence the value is 0.95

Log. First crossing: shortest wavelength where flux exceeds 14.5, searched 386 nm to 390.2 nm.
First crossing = 386.217 nm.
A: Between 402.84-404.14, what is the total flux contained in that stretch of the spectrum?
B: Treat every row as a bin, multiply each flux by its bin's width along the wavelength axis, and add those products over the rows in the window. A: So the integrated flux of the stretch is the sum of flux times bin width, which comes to 20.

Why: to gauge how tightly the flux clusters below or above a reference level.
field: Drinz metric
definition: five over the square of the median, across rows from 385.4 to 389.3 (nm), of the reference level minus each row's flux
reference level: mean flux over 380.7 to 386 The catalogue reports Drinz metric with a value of 13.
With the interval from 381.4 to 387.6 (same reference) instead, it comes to 13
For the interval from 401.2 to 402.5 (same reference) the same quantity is 0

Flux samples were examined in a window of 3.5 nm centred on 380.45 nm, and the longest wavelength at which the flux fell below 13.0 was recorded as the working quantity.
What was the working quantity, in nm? 382.147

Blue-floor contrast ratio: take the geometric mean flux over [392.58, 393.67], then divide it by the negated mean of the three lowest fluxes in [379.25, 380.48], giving -1.15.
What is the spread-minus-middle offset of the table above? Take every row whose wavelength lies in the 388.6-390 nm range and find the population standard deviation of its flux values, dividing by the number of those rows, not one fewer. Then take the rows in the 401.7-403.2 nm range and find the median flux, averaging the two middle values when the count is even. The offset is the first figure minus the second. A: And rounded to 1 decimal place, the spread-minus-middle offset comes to -14.8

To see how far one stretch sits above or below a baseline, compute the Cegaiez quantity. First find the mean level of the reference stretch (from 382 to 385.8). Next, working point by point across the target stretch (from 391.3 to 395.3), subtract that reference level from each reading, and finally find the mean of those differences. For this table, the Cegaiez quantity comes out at 2.0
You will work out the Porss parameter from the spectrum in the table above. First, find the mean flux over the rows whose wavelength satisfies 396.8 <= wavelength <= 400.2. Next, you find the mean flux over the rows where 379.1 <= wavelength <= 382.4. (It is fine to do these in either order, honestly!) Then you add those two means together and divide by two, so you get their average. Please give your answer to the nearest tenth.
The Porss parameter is 12.1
